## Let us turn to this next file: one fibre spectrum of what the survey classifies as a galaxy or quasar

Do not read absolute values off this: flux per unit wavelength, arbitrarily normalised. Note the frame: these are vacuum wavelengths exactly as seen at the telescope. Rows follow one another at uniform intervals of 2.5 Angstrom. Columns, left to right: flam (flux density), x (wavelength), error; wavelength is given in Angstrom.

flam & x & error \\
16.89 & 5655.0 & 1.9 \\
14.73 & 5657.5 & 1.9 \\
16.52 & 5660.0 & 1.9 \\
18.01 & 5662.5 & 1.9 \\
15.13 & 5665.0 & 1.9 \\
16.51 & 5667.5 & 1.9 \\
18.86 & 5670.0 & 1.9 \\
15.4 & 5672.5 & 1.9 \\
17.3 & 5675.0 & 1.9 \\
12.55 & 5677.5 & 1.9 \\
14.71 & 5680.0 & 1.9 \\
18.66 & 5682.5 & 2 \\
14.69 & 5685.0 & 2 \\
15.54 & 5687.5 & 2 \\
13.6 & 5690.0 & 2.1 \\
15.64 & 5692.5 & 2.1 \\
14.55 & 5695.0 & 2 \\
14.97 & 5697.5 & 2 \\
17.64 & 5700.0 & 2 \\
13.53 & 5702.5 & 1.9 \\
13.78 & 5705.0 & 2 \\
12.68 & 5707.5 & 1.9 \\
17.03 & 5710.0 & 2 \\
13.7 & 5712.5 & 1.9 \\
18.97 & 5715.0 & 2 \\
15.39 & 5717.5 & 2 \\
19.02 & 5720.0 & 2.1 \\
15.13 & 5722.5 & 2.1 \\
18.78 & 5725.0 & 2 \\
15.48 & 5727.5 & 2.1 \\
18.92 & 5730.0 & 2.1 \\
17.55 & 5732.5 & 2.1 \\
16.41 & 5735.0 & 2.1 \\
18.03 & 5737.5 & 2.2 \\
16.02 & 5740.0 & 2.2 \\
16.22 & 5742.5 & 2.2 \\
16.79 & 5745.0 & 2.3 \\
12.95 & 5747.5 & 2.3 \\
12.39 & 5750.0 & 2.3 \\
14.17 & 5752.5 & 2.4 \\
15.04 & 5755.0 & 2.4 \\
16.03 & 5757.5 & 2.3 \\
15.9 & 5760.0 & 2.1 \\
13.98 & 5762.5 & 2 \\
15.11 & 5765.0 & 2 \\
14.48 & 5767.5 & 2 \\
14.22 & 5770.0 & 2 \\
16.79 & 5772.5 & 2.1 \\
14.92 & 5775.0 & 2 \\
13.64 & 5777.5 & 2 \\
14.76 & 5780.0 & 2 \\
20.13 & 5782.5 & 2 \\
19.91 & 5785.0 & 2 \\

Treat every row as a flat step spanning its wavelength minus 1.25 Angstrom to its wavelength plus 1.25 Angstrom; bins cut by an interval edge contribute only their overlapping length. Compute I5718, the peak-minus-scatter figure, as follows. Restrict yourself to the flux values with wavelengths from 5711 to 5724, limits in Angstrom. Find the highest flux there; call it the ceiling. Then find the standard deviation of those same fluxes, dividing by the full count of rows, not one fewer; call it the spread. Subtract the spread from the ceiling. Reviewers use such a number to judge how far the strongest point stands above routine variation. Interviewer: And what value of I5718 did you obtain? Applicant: 16.9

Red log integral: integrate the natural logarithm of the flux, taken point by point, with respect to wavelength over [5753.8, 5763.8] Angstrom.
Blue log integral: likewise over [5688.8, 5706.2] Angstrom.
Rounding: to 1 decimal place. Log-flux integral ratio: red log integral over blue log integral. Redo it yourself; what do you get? 0.6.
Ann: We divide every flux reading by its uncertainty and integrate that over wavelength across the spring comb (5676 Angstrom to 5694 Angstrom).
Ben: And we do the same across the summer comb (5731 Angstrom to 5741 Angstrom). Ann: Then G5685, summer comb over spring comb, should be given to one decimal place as 0.6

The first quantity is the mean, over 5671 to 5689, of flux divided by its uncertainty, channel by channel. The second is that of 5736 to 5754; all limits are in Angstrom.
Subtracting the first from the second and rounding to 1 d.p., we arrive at -1.3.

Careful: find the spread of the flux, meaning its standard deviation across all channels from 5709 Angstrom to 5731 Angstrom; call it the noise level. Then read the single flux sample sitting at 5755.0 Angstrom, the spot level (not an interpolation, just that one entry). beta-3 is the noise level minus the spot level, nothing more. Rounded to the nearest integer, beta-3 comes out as -13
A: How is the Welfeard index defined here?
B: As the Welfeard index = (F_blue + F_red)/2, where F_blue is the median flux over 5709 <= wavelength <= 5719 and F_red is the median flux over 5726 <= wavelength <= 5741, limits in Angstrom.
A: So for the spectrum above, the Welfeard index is 16.6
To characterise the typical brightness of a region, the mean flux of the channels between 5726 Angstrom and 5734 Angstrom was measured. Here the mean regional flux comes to 17.3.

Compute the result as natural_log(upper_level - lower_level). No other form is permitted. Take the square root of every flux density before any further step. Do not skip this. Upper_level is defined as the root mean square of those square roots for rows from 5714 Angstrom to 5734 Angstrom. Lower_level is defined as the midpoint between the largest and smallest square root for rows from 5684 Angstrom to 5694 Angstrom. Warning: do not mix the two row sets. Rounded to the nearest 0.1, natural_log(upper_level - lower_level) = -1.0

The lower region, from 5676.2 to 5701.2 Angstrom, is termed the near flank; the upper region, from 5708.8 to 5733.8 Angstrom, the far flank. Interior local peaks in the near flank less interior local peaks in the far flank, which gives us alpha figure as -1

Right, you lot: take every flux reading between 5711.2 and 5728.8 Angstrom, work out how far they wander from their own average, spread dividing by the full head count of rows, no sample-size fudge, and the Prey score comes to 2.1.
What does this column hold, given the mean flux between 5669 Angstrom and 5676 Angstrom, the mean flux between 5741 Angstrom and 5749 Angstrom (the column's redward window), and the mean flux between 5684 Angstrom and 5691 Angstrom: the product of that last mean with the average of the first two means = 237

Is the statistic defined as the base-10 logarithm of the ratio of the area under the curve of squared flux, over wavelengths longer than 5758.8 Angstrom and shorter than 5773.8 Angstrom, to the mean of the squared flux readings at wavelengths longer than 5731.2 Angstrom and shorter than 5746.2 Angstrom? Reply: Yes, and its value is 1.08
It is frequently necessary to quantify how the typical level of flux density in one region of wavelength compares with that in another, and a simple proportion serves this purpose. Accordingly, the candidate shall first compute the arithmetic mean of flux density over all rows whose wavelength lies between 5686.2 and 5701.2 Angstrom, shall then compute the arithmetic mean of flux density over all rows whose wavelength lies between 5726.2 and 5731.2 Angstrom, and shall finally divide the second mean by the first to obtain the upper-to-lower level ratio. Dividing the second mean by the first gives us 1.12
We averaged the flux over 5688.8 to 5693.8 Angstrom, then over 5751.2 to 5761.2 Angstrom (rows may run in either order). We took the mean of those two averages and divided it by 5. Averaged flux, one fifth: 2.99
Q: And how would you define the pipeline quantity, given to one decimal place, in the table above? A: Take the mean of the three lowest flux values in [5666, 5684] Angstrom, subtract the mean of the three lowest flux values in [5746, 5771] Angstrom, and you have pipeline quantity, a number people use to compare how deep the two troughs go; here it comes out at 1.1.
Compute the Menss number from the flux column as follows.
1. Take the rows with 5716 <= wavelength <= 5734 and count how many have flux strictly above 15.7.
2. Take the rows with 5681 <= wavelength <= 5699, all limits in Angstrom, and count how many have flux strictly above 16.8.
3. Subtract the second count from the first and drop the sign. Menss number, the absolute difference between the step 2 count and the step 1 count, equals 3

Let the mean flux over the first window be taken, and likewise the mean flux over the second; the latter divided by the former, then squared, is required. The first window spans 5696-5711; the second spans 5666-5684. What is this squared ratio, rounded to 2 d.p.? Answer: 1.19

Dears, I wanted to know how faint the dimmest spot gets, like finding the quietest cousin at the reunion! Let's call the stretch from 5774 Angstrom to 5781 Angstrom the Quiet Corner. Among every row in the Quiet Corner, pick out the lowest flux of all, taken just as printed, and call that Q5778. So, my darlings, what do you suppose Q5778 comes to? 13.64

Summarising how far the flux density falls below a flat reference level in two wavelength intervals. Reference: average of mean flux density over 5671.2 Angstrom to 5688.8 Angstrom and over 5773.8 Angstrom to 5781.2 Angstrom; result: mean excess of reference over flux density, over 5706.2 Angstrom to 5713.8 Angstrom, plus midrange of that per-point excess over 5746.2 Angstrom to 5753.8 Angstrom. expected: 2.2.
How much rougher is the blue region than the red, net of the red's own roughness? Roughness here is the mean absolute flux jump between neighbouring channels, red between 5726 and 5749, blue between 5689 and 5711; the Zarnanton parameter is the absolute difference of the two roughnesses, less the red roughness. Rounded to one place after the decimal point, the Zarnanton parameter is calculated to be -1.5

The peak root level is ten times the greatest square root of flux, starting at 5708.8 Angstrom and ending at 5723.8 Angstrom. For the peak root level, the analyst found 43.6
